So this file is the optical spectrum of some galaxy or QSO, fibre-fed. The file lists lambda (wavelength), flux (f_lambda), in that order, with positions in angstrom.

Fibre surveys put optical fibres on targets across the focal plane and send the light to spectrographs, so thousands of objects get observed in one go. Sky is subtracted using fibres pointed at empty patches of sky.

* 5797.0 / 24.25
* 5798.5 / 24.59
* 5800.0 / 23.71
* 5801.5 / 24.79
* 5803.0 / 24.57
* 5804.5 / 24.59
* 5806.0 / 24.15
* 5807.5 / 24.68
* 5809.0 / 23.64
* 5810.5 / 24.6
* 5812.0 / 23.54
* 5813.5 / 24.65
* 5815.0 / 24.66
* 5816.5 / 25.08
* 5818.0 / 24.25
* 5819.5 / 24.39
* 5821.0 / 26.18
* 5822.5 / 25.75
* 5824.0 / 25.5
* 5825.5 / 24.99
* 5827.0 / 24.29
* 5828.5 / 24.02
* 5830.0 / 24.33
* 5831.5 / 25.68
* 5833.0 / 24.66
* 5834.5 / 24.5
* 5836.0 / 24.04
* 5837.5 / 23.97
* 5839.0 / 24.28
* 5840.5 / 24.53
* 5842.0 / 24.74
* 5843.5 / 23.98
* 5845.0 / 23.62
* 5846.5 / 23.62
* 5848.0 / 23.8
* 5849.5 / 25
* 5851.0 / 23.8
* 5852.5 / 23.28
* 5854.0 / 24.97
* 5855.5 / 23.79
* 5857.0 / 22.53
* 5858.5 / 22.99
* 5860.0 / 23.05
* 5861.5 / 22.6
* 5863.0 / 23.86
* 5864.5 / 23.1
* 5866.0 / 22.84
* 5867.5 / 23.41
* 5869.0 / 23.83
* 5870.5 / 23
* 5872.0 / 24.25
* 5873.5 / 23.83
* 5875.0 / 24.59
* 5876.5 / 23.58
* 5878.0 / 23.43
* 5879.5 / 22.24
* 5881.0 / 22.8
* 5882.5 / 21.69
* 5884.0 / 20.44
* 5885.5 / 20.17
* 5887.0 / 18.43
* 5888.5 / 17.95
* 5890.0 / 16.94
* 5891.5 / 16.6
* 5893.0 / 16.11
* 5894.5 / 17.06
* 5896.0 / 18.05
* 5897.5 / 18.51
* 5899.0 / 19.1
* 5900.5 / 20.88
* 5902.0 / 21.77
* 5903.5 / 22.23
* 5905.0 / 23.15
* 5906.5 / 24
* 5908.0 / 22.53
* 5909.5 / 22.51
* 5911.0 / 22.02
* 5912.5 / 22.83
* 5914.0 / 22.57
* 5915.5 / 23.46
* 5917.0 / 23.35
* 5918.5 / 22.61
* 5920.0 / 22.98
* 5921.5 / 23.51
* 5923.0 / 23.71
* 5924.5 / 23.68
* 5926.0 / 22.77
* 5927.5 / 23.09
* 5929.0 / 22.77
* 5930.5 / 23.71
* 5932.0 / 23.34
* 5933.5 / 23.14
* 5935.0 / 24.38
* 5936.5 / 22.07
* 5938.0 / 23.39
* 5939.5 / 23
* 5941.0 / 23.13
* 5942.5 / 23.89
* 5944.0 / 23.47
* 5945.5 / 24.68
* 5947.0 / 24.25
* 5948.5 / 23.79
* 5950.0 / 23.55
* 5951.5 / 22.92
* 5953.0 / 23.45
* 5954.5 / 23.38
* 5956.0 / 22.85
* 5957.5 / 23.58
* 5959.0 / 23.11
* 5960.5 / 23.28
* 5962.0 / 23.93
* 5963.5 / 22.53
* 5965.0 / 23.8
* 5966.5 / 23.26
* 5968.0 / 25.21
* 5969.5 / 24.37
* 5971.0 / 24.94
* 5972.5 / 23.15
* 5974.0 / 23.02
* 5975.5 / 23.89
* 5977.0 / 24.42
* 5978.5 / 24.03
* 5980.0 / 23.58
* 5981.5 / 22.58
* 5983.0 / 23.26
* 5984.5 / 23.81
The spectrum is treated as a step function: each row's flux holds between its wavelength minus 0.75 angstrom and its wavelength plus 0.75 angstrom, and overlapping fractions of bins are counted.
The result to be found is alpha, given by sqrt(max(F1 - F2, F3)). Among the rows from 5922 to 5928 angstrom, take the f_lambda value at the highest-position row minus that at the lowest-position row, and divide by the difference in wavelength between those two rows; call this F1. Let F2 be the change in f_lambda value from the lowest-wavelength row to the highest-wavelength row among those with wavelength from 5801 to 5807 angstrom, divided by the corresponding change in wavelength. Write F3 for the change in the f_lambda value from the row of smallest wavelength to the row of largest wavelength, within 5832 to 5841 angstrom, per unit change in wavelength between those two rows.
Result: 0.1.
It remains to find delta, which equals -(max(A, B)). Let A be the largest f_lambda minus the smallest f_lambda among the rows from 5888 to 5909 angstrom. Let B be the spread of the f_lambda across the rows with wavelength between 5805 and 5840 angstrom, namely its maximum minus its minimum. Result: -8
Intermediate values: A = 7.89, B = 2.6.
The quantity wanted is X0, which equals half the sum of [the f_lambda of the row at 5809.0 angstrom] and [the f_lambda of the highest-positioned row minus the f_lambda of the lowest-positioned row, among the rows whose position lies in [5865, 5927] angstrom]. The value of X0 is 11.8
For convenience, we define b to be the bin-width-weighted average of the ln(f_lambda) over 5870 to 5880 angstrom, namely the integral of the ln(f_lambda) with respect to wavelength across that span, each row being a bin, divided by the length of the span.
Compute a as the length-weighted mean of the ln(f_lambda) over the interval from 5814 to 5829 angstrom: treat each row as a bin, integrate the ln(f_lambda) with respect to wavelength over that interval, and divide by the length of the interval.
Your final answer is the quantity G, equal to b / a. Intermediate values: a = 3.22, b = 3.16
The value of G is 0.98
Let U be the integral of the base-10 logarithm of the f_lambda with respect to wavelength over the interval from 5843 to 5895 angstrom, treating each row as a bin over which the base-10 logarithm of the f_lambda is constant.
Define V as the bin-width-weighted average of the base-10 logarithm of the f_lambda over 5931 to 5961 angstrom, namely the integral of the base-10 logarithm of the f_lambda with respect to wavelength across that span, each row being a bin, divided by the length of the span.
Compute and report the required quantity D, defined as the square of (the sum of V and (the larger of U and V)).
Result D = 5075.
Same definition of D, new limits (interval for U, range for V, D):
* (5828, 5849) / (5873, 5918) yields 925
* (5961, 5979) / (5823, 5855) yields 686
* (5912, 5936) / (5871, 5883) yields 1166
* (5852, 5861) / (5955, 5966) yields 187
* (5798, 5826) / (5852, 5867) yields 1627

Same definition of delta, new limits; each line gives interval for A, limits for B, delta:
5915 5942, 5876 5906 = -7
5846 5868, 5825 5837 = -2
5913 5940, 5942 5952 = -2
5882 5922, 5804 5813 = -8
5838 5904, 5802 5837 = -9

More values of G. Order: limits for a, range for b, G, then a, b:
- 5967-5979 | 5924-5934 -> 0.99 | 3.18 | 3.14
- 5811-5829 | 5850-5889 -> 0.97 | 3.21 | 3.12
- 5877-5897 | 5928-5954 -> 1.07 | 2.96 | 3.16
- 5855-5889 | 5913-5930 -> 1.01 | 3.11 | 3.14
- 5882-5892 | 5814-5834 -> 1.10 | 2.93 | 3.21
